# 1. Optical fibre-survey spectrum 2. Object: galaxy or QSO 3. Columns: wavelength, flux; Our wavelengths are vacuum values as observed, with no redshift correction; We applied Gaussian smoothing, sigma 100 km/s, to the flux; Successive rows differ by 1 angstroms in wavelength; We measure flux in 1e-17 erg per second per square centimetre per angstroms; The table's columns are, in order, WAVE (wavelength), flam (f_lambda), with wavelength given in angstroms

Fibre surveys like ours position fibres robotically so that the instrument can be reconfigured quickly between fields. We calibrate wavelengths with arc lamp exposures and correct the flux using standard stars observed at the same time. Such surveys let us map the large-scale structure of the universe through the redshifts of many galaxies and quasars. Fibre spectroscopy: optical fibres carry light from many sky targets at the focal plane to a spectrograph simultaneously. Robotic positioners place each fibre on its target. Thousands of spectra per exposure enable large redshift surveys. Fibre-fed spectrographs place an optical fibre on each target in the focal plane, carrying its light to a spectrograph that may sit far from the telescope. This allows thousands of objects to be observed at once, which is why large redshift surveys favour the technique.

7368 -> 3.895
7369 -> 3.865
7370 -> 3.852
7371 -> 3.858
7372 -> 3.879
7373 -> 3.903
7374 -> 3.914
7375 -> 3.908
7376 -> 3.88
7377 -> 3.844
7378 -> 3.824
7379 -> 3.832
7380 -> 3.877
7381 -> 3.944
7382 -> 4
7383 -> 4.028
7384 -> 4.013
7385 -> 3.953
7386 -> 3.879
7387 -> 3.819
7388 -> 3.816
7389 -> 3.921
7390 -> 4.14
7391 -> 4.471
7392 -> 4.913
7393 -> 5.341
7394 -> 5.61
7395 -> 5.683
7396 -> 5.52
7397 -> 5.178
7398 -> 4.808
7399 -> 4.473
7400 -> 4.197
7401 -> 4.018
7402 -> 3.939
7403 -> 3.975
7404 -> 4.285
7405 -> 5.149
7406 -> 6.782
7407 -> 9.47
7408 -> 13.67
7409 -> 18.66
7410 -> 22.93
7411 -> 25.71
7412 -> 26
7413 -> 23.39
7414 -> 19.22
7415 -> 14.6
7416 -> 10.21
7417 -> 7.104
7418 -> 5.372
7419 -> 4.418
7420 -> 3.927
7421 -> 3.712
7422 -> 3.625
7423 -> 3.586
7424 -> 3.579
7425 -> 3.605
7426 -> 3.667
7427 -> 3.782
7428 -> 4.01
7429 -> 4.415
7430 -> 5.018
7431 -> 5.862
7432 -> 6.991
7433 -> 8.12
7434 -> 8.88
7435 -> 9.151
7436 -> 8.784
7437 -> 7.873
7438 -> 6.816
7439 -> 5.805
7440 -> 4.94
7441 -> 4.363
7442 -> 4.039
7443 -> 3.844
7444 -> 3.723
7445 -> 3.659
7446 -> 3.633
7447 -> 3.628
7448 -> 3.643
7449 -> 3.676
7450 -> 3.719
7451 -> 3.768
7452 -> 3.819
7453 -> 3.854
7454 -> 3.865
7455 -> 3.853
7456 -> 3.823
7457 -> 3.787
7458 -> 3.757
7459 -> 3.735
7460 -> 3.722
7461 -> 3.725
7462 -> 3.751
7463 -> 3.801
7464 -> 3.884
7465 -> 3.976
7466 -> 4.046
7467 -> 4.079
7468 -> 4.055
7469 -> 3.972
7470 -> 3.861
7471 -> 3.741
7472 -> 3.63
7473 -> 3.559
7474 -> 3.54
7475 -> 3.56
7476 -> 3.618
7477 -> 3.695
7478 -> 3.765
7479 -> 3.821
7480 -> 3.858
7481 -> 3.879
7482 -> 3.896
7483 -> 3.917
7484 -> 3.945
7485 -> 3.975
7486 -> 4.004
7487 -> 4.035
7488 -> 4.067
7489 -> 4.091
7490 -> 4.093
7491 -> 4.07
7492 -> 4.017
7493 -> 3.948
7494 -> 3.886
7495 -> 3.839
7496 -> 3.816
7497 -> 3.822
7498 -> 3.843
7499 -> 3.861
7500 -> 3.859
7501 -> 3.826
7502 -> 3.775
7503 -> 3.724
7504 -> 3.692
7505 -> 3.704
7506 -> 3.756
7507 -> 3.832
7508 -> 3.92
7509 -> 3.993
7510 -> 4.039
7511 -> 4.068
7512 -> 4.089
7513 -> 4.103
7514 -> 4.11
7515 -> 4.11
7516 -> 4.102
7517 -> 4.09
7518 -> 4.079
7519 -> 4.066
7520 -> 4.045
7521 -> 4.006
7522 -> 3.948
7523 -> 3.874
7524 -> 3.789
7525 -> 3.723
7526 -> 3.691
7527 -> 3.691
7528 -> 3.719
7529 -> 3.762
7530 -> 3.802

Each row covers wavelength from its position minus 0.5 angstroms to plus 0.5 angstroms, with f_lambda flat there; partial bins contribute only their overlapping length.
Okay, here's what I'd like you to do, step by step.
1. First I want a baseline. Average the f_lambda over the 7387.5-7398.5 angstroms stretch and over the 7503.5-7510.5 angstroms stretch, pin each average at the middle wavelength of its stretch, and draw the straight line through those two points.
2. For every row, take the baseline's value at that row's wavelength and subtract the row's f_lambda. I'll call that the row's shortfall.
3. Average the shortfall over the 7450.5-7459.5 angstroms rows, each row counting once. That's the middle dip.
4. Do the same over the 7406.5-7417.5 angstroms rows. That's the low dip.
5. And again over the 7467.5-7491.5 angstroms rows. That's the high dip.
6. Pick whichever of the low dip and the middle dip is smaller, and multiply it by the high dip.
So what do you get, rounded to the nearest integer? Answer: -3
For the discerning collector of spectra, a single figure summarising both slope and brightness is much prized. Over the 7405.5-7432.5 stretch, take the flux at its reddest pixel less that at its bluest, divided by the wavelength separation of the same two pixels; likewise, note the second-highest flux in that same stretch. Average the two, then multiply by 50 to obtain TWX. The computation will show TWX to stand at 643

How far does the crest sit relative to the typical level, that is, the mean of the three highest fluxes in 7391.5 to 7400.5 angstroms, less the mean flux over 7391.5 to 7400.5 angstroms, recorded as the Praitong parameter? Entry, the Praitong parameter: 0.52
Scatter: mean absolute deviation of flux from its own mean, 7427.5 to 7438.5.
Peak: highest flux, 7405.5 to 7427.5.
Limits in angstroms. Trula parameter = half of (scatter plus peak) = 13.8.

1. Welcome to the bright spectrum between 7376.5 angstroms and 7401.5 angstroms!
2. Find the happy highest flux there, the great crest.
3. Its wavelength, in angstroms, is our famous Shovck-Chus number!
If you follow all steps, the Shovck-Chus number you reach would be 7395 angstroms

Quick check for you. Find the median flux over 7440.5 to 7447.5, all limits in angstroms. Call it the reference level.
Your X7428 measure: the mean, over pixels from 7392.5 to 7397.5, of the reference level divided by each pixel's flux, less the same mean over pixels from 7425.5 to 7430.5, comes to -0.22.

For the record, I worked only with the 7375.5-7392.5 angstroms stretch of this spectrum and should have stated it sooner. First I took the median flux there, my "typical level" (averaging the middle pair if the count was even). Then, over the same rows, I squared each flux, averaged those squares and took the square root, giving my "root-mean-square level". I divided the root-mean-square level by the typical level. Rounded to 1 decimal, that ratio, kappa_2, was 1.0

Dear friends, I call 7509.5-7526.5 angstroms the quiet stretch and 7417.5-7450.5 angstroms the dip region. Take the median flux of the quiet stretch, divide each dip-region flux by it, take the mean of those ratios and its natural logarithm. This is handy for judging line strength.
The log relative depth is 0.20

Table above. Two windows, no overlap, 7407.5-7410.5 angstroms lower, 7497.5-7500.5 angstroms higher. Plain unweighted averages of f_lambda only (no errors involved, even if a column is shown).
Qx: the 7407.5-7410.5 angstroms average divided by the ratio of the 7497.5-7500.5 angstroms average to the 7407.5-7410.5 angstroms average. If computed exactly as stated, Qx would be 88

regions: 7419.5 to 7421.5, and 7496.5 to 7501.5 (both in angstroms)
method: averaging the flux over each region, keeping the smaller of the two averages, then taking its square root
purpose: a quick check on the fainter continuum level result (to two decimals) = 1.95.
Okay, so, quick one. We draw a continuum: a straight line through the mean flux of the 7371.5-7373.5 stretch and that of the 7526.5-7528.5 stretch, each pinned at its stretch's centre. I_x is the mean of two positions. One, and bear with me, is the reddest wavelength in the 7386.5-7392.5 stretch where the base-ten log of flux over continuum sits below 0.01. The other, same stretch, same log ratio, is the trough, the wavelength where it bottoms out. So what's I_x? 7388.5 angstroms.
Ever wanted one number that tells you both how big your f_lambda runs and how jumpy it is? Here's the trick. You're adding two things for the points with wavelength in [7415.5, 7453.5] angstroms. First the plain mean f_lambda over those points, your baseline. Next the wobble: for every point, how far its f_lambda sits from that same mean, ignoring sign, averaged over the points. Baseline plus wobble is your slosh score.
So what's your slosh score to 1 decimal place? 6.7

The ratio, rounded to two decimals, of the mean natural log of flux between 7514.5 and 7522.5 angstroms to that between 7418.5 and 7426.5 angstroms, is 1.06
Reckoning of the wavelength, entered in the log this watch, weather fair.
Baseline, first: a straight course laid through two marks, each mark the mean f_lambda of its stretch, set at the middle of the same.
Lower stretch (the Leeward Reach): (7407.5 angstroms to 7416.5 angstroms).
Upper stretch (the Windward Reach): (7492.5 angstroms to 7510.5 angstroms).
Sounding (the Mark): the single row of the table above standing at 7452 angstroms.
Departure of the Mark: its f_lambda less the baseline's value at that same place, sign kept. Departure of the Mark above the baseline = -8.6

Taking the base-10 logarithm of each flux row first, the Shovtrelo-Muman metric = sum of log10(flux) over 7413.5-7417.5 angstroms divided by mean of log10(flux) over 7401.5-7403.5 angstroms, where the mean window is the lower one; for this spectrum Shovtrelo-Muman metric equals 7.2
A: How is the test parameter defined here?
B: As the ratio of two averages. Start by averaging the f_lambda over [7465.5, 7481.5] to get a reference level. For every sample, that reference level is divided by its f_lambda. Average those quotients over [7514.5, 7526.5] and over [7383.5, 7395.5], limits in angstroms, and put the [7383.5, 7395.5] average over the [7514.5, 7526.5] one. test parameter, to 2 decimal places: 0.91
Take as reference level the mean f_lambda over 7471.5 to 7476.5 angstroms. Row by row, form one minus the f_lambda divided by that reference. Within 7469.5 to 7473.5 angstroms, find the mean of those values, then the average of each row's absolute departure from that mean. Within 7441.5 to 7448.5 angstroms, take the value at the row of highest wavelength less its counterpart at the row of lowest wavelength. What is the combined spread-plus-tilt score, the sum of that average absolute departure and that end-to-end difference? 0.14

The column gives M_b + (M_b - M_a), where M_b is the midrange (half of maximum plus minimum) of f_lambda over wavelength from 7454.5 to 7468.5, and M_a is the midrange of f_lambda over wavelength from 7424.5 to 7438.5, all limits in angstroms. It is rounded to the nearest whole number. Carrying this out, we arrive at 1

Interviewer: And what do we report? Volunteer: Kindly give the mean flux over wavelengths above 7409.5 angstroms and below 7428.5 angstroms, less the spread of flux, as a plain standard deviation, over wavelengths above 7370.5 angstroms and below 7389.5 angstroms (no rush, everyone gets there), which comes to 10.1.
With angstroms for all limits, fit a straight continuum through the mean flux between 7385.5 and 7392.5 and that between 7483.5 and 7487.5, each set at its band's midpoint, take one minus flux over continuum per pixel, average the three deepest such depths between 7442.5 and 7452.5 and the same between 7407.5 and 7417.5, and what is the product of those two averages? -0.155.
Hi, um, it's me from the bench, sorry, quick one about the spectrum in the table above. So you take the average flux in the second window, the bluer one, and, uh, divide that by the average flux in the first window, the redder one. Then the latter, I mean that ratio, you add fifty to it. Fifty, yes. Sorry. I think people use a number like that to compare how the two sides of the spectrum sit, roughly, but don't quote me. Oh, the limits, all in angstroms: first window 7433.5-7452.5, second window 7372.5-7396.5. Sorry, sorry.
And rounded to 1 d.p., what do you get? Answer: 50.8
